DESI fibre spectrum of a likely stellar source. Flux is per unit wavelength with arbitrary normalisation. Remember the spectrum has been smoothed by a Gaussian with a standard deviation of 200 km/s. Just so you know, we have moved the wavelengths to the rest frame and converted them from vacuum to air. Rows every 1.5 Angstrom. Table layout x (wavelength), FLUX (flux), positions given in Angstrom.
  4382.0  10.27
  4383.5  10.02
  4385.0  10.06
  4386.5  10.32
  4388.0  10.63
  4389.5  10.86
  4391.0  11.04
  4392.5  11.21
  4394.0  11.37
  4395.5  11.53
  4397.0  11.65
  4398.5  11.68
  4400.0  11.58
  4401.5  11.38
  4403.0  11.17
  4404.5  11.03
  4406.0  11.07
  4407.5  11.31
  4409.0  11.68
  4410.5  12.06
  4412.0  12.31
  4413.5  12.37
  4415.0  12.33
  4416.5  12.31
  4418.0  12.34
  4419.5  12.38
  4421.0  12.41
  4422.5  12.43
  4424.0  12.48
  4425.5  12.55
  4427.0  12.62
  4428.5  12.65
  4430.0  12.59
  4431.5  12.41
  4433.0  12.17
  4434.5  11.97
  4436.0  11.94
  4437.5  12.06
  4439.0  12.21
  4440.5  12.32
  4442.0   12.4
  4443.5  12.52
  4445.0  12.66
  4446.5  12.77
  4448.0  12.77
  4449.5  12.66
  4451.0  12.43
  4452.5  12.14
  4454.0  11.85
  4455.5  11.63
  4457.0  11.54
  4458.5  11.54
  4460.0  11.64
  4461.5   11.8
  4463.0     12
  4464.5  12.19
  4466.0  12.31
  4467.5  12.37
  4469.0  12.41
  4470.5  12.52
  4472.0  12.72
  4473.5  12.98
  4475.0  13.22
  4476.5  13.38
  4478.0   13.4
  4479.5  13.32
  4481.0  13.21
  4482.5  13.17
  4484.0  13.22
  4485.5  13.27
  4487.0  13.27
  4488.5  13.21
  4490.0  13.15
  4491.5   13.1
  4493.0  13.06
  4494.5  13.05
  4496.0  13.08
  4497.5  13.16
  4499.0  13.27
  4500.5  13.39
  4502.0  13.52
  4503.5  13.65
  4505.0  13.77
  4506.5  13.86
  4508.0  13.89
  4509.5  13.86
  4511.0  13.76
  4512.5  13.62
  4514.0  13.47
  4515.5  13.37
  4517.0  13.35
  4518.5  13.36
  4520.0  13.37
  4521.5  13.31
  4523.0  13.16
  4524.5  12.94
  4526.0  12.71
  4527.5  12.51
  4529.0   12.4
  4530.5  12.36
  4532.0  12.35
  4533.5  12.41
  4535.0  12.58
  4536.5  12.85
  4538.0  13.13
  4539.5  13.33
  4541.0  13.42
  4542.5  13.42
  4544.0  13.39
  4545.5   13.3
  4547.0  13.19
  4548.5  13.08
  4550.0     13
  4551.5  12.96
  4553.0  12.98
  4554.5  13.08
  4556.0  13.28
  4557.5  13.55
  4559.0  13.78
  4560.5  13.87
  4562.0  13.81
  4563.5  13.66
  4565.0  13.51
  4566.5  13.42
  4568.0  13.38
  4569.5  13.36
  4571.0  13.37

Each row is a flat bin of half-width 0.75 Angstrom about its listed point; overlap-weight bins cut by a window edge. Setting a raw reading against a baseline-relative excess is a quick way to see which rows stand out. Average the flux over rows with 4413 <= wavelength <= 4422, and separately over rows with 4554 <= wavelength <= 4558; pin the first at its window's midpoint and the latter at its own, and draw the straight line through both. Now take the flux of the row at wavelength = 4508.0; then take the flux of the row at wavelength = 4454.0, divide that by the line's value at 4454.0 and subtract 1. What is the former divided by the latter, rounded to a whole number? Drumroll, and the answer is -231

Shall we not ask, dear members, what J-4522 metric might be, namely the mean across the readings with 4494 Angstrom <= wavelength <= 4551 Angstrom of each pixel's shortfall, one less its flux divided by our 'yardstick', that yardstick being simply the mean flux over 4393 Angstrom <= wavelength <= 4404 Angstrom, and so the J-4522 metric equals -0.15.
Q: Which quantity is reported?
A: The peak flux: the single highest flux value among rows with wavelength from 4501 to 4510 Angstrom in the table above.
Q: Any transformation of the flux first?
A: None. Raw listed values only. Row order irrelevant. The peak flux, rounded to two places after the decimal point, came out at 13.89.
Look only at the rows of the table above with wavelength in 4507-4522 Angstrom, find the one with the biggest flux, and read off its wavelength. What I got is 4508.0 Angstrom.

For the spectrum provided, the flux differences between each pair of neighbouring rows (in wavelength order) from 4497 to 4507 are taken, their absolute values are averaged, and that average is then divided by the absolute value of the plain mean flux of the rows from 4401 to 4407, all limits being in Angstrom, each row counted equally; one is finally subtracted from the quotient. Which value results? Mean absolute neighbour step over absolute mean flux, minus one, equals -0.990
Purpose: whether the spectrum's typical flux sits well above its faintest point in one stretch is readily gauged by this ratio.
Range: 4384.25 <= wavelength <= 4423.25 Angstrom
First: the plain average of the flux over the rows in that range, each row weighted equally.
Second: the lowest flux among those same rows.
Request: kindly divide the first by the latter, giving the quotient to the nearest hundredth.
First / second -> 1.15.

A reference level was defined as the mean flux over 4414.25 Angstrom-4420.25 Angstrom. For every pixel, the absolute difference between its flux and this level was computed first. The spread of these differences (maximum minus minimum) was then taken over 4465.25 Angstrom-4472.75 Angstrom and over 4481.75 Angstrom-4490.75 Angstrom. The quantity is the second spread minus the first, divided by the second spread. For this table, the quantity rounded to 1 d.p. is -1.9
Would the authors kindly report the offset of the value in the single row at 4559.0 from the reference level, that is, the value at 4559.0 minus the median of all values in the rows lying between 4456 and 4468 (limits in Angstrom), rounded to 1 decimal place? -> 1.9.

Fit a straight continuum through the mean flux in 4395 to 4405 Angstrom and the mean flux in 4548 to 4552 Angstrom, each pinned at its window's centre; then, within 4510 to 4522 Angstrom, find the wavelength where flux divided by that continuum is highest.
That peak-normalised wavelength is 4511.0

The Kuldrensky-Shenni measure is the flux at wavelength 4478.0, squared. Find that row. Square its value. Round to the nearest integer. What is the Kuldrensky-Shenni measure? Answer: 180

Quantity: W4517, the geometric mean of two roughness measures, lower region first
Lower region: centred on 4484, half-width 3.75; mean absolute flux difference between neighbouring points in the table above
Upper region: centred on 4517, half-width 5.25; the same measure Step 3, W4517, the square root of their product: 0.05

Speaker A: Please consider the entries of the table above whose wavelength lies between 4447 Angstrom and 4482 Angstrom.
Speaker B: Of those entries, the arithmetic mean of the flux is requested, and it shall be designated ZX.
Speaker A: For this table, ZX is 12.4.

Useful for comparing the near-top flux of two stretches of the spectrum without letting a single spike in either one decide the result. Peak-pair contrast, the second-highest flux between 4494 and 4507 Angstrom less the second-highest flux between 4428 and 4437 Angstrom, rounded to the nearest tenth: 1.2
